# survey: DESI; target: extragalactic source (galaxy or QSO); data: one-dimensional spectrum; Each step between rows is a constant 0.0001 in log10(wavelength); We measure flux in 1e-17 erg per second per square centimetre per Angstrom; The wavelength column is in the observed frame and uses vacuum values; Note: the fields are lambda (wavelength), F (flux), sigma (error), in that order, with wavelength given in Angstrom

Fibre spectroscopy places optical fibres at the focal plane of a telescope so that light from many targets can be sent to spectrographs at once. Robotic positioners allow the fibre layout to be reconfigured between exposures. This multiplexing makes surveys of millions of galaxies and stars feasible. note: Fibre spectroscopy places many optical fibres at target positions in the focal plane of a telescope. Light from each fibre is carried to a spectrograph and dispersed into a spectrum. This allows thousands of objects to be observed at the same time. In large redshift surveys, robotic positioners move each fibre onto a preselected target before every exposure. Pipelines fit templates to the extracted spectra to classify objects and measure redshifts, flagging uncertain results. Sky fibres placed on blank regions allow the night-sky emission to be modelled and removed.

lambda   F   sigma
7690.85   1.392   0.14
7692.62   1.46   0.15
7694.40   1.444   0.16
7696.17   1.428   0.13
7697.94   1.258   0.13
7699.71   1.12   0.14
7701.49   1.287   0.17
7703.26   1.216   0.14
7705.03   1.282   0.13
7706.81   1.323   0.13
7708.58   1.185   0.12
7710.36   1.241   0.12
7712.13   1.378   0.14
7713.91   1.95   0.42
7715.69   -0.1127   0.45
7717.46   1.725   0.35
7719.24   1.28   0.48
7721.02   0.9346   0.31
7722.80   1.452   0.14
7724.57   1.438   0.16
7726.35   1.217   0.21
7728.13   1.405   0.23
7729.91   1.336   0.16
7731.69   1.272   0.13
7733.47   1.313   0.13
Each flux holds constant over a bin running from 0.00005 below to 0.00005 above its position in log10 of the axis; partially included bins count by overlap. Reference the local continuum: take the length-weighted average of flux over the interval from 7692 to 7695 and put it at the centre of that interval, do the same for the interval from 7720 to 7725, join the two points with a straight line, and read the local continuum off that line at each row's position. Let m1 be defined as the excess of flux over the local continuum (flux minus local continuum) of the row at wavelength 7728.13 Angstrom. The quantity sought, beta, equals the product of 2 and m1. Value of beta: 0.36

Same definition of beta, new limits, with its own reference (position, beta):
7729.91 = 0.25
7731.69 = 0.14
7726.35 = -0.04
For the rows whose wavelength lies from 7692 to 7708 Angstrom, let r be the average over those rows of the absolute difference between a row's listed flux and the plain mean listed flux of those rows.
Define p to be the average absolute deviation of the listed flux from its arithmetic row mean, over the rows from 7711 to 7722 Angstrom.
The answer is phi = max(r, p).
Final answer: 0.52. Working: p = 0.5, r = 0.09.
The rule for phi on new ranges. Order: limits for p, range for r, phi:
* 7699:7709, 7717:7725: 0.21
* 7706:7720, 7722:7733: 0.36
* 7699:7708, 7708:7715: 0.26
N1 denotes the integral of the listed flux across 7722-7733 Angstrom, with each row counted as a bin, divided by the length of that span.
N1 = 1.35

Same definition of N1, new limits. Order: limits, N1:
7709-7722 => 1.20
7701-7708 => 1.27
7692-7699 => 1.39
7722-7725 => 1.45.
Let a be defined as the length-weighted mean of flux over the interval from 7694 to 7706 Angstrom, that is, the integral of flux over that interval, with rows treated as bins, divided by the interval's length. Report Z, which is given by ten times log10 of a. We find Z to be 1.09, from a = 1.28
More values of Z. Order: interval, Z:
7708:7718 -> 0.83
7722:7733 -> 1.31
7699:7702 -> 0.77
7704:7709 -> 1.04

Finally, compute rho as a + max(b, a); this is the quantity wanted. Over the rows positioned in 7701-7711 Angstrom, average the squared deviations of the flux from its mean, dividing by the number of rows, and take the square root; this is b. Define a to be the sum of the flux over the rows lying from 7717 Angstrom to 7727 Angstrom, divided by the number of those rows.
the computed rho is 2.68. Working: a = 1.34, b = 0.05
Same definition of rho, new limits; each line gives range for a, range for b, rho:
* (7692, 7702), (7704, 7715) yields 2.67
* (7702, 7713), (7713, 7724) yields 2.54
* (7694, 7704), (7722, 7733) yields 2.58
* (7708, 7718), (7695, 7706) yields 2.46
